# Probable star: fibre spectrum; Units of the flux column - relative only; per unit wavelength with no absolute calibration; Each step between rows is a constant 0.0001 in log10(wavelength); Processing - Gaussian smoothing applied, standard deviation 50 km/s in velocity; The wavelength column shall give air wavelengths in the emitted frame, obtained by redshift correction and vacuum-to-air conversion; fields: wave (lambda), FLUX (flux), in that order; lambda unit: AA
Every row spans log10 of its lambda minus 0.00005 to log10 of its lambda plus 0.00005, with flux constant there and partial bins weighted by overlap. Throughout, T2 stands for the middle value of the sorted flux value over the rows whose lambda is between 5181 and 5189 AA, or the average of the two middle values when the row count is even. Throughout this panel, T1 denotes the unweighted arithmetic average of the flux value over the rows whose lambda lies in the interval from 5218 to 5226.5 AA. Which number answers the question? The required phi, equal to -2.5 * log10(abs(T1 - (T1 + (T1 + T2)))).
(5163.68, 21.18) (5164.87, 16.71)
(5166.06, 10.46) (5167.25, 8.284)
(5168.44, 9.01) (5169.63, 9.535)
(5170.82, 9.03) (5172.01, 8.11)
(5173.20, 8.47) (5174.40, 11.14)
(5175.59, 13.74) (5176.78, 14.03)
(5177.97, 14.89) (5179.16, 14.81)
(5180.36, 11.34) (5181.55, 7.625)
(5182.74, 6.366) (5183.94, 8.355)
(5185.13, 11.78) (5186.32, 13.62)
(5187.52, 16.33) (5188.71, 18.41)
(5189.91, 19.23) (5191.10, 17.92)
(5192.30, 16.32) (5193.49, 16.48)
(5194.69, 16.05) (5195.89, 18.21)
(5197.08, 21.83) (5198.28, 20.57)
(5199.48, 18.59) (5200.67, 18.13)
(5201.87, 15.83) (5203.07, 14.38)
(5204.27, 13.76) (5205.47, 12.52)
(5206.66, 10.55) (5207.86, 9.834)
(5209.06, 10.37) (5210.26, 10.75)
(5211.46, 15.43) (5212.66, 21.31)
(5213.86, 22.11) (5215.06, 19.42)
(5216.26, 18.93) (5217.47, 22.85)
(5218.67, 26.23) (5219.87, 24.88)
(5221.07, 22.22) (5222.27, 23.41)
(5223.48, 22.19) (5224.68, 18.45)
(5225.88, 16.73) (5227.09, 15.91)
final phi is -3.8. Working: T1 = 22.0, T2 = 11.8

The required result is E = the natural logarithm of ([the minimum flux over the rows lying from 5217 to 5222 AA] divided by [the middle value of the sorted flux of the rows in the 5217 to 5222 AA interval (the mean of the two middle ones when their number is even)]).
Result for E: -0.07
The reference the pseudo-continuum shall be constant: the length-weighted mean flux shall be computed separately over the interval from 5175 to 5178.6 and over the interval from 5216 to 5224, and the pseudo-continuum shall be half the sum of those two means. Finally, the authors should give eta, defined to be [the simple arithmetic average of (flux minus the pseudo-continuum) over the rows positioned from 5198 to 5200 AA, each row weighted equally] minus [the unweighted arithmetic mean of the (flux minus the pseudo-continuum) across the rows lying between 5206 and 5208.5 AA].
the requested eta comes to 9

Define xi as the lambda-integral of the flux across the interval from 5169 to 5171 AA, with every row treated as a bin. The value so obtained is 19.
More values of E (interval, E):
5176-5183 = -0.69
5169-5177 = -0.16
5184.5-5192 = -0.37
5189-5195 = -0.03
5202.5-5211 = -0.09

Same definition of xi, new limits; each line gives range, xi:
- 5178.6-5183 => 45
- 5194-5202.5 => 157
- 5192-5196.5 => 76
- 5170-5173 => 26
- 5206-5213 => 89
